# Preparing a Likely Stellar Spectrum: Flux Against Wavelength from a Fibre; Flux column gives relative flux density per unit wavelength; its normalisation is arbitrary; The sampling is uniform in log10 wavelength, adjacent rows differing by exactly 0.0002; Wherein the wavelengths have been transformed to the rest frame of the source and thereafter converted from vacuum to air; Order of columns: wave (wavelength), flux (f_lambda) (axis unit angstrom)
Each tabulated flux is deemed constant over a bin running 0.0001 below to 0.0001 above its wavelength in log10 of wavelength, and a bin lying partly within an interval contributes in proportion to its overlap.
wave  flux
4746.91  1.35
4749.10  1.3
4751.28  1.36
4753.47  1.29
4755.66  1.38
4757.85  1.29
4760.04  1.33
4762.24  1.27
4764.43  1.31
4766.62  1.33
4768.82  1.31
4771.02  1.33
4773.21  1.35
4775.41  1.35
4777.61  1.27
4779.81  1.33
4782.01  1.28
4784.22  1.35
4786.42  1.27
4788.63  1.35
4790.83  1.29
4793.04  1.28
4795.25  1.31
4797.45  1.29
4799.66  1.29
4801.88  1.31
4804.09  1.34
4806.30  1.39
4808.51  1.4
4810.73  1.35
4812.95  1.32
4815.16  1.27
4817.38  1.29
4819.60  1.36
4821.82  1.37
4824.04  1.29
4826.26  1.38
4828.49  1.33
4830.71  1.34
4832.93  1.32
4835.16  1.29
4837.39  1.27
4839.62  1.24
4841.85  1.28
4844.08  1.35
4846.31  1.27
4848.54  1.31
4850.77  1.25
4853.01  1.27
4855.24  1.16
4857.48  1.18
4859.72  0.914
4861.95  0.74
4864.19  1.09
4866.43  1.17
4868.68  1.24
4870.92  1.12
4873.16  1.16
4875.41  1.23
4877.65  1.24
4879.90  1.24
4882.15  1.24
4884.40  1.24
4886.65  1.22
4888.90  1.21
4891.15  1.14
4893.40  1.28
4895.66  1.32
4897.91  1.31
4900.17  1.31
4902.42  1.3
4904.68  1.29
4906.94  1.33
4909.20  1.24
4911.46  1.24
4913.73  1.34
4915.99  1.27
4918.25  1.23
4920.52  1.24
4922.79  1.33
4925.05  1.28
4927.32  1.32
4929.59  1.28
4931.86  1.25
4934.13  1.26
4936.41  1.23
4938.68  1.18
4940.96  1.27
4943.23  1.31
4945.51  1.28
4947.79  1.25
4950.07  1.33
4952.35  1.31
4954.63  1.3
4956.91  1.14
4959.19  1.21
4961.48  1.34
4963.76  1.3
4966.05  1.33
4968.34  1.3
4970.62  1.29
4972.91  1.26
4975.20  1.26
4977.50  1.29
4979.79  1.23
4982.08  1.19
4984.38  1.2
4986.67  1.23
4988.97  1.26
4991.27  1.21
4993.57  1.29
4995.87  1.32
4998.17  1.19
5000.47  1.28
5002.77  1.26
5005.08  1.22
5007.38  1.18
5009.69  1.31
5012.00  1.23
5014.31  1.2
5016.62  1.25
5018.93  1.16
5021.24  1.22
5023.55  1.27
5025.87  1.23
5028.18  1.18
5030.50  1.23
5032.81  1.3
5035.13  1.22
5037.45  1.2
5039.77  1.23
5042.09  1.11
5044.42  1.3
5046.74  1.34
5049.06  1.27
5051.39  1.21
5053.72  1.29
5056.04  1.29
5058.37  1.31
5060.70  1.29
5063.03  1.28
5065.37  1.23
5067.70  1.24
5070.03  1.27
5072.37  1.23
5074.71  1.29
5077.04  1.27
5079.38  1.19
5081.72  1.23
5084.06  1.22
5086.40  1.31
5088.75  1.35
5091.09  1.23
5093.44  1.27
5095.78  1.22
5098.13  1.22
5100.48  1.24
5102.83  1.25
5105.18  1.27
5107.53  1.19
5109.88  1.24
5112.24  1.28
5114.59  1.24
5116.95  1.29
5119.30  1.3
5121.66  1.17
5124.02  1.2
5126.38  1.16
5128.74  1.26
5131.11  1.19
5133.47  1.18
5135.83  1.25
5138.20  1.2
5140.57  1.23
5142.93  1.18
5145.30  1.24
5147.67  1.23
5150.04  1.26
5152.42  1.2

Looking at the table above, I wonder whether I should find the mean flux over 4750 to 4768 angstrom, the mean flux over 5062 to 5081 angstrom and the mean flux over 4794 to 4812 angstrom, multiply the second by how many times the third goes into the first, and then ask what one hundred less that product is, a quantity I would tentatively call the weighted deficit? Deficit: 98.8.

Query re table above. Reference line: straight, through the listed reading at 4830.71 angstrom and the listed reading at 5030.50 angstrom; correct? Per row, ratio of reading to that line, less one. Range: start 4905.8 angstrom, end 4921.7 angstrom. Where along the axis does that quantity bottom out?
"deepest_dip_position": 4918.25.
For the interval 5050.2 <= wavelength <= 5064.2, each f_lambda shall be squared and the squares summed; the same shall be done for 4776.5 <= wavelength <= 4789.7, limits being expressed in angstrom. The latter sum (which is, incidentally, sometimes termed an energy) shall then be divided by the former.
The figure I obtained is 1.05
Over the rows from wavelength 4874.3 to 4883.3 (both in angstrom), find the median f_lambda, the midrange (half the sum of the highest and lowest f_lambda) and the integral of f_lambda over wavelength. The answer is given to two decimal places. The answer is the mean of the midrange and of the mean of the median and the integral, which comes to 3.71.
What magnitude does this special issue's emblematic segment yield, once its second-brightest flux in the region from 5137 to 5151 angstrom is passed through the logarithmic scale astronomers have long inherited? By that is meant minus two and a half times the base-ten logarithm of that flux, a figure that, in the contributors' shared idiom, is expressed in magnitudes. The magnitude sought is -0.234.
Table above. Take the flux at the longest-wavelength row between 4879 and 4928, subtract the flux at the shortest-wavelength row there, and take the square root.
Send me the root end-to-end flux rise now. 0.28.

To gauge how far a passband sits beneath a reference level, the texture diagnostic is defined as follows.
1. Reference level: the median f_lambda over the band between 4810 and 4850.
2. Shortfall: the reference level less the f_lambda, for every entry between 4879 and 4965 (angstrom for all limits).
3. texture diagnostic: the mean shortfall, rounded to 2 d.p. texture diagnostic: 0.05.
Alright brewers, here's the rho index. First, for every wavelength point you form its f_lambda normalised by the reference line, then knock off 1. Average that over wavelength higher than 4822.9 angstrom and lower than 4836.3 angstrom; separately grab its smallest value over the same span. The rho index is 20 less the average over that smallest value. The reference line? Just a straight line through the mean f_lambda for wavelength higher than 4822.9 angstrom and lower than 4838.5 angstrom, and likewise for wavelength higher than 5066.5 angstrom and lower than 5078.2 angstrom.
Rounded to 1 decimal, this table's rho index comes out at 20.3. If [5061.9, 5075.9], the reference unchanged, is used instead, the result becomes 19.9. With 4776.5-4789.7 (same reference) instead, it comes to 19.7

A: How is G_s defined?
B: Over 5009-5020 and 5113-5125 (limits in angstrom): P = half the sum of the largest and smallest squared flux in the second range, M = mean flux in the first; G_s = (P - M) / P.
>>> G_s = 0.20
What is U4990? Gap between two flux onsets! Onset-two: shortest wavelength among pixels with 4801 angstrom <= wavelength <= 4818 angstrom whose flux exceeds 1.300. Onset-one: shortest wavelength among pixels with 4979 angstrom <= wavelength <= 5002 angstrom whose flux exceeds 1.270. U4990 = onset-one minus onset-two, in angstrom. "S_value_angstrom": 191.7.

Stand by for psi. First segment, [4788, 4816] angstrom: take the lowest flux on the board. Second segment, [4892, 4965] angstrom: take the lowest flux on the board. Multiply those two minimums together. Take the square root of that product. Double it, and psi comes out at 2.41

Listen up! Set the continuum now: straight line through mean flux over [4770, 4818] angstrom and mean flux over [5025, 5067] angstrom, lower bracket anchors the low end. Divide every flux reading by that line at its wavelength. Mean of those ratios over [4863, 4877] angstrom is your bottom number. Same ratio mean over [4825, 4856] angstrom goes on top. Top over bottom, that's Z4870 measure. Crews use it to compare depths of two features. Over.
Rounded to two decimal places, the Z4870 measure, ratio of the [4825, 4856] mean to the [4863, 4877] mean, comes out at 1.10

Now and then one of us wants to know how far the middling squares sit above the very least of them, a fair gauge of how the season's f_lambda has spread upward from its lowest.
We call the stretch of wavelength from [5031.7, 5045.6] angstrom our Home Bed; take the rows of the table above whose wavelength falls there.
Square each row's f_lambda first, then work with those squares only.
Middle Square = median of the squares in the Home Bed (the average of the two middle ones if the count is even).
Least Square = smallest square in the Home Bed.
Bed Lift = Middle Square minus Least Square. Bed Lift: 0.27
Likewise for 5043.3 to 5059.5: 0.20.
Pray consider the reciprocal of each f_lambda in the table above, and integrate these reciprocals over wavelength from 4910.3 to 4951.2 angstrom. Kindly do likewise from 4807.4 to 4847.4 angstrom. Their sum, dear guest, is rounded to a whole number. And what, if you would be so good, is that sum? 63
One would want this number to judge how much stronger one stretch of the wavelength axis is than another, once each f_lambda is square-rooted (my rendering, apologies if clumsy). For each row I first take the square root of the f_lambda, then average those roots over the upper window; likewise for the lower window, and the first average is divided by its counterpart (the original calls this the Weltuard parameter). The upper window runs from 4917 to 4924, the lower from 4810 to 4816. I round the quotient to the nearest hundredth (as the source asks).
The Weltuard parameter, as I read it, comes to 0.98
